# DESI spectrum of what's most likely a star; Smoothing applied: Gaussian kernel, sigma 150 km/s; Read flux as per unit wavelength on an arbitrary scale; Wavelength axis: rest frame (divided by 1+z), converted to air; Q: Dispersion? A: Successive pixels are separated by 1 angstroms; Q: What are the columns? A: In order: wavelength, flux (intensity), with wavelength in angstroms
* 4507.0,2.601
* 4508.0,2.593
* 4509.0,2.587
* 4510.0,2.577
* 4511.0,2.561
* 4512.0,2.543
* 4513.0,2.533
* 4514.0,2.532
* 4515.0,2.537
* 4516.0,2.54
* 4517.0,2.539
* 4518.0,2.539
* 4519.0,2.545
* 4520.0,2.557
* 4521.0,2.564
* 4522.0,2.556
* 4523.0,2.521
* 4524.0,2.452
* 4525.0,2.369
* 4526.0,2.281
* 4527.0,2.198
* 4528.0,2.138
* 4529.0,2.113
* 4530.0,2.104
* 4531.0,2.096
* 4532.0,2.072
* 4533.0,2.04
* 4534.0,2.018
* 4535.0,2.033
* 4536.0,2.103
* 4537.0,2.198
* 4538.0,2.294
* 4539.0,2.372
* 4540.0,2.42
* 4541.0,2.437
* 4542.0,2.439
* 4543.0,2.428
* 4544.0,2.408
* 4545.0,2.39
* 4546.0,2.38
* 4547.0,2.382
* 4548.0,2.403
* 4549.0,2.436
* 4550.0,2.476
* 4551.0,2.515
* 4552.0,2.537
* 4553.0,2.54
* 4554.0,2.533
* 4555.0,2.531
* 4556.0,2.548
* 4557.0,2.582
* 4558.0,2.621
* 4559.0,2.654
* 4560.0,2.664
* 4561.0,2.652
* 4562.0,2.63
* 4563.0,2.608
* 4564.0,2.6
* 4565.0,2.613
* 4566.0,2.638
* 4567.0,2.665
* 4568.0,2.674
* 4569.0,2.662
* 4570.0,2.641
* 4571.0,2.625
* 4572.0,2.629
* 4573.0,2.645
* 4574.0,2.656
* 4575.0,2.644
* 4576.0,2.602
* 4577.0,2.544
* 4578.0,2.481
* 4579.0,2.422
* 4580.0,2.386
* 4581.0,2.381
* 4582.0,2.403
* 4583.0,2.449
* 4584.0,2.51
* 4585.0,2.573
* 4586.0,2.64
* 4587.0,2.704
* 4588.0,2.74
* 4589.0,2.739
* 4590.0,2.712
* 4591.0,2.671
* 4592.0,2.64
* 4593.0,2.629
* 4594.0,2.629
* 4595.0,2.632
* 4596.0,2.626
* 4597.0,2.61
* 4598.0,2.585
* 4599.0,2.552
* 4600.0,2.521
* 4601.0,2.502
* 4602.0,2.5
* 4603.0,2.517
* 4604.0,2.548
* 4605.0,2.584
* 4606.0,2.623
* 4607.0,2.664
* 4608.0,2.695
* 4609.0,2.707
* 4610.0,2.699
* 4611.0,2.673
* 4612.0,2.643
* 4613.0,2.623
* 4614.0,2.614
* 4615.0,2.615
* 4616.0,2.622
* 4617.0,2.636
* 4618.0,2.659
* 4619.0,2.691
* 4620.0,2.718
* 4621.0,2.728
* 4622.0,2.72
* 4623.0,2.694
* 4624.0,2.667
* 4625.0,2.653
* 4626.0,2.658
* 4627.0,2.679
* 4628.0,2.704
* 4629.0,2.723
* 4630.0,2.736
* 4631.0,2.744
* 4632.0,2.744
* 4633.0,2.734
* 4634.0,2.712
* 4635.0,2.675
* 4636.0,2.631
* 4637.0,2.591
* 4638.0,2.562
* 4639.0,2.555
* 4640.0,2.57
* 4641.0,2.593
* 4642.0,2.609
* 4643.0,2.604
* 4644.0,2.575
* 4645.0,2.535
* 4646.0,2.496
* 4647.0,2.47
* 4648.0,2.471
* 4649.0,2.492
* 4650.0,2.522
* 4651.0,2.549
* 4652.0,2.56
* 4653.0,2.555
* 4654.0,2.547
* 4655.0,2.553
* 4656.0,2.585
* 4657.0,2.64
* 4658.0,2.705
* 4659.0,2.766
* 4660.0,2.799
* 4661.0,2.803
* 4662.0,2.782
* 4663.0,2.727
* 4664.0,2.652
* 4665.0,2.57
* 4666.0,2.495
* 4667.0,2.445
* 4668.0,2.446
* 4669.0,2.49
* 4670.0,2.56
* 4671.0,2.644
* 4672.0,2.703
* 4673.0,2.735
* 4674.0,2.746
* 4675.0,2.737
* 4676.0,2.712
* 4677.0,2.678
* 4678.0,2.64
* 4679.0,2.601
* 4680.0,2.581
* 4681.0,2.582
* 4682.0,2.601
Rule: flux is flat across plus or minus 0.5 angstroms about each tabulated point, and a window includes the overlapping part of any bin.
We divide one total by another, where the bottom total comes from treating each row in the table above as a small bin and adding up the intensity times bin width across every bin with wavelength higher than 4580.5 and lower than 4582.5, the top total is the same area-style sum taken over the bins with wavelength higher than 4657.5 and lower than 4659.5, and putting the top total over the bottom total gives 1.14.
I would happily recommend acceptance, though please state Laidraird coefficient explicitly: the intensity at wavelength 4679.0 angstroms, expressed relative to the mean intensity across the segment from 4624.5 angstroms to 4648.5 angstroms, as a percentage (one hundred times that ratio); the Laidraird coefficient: 99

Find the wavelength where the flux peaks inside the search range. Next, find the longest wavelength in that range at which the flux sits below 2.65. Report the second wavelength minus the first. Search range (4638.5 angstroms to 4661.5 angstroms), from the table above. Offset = -4 angstroms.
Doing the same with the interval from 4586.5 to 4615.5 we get 27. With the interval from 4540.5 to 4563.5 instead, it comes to 3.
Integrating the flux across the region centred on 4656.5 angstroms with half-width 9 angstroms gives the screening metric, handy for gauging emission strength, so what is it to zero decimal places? 47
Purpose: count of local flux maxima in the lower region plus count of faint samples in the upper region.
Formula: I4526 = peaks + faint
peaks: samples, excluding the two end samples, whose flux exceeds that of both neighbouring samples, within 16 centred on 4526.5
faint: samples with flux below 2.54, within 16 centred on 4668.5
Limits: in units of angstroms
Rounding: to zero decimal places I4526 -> 5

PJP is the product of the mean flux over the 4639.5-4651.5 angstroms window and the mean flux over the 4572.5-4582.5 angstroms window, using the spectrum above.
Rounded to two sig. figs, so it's 6.4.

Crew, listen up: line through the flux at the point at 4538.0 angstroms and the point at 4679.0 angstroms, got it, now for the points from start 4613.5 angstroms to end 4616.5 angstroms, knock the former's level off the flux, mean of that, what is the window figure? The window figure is 0.16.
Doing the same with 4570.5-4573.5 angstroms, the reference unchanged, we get 0.26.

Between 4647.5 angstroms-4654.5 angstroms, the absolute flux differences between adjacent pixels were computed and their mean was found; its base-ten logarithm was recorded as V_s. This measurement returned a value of -1.8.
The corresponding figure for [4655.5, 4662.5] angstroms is -1.4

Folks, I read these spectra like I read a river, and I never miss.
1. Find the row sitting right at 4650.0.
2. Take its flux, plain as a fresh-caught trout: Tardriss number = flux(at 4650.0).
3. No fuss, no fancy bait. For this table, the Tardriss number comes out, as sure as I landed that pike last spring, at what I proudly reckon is 2.522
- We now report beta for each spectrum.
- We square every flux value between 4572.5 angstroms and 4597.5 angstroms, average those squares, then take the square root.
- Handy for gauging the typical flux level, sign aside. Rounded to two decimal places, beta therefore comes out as 2.59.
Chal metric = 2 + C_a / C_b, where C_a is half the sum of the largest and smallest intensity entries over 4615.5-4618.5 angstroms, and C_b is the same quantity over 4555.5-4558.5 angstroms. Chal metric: 3.02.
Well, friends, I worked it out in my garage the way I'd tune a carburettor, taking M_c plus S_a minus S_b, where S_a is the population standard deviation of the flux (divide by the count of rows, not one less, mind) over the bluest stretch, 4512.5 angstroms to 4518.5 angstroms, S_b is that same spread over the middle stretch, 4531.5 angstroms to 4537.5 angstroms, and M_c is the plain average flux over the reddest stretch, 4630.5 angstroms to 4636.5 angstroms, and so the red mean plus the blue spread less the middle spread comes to 2.65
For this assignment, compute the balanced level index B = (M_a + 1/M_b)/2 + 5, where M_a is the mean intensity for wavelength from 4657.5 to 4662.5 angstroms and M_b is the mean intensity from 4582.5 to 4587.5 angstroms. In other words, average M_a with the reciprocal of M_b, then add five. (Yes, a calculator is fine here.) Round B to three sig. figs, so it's 6.58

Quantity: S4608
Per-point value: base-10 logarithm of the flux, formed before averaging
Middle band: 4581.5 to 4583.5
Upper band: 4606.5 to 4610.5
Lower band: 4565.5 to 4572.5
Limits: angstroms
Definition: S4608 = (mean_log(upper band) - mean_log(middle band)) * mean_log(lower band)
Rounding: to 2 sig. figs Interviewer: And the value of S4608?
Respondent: 0.019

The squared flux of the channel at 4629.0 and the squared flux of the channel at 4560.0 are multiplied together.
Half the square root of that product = 3.63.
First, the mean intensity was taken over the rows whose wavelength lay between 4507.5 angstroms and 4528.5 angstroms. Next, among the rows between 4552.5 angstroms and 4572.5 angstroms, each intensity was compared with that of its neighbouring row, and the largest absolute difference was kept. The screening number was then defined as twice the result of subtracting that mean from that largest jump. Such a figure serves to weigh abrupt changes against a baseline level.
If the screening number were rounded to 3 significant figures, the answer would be -4.90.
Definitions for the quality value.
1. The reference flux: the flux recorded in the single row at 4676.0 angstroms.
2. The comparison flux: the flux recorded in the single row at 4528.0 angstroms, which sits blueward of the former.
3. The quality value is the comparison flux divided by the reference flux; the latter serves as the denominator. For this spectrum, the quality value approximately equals 0.79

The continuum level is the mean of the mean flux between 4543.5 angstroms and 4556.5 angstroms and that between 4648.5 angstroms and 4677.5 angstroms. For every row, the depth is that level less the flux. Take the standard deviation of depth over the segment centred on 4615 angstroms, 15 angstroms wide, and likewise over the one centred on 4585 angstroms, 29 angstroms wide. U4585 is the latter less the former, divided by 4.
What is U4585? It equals 0.015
